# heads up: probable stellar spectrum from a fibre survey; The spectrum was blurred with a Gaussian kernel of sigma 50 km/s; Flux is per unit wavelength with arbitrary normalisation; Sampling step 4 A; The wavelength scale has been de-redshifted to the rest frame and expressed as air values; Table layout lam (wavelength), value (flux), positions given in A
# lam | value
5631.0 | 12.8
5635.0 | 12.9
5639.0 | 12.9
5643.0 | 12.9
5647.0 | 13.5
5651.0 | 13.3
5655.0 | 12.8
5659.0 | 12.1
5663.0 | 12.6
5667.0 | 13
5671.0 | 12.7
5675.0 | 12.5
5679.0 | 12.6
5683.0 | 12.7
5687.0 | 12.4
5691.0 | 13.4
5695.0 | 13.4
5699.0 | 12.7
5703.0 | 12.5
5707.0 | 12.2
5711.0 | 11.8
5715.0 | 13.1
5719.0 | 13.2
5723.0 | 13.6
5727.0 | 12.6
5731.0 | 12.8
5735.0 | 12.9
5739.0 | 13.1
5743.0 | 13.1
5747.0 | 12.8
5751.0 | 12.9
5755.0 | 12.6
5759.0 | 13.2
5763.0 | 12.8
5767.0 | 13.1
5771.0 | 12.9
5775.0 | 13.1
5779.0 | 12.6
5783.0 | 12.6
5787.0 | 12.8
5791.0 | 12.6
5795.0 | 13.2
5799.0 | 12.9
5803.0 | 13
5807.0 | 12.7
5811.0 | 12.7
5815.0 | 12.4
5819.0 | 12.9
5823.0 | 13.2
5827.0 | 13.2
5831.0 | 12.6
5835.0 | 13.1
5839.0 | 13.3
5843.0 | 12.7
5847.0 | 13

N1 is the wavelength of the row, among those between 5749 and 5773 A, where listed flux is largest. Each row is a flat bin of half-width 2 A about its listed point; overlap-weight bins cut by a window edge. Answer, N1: 5759.0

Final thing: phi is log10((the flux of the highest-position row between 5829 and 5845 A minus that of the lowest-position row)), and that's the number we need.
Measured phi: -1.00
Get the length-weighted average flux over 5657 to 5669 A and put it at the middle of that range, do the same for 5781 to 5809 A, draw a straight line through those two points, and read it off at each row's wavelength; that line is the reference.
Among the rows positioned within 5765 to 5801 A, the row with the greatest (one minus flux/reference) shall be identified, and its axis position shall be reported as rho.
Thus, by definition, 5791.0 A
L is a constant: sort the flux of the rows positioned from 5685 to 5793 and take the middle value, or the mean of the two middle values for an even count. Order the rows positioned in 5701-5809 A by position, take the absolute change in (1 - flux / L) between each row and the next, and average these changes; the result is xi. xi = 0.026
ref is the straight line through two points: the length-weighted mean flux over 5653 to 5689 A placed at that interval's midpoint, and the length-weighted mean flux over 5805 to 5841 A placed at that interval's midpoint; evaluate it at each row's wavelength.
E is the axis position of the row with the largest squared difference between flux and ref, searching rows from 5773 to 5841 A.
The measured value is 5815.0 A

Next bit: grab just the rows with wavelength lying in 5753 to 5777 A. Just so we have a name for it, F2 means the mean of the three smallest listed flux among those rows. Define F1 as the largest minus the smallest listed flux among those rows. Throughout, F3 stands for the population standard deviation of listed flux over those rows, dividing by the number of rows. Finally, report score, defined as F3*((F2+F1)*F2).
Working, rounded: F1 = 0.6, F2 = 12.8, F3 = 0.21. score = 35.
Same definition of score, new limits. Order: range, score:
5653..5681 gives 43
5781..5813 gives 33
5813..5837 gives 52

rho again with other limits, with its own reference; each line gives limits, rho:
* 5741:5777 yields 5755.0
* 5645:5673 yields 5659.0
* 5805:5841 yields 5815.0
